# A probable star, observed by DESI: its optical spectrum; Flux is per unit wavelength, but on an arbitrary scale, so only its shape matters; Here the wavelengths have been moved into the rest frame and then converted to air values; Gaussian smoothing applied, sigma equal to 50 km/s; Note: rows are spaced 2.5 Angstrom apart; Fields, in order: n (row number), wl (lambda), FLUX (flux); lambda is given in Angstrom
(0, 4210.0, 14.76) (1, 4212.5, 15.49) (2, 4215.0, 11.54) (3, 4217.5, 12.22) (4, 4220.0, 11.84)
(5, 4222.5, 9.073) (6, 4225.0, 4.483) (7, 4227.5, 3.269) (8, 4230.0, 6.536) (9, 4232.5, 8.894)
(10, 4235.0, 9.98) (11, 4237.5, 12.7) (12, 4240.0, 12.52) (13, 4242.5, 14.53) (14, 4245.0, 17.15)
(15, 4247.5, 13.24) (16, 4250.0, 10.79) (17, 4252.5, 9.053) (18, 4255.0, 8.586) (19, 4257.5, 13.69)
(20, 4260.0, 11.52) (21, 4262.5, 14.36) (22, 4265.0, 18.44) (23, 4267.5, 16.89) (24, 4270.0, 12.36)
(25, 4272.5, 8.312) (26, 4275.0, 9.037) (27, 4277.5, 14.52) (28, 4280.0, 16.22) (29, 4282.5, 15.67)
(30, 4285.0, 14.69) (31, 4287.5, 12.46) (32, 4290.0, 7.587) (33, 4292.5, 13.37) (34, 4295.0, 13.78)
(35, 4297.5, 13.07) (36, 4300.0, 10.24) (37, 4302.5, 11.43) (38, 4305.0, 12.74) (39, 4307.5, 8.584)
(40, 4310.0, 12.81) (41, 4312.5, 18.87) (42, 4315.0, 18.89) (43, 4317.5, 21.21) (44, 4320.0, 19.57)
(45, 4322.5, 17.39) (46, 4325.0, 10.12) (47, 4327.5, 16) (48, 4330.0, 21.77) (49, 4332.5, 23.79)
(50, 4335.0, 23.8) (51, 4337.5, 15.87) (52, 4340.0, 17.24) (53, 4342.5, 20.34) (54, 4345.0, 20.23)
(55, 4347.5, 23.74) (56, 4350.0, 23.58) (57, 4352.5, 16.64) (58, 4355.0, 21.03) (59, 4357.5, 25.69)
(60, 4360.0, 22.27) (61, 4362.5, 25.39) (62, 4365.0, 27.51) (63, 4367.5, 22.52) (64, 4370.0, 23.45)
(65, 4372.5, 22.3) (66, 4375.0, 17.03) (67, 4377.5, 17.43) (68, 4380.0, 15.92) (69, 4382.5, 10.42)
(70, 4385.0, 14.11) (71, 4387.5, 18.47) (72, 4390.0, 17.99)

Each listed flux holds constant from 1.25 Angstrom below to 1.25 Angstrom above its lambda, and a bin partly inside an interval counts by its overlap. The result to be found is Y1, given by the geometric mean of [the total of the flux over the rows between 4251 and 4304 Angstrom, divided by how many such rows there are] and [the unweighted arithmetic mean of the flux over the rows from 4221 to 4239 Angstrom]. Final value 10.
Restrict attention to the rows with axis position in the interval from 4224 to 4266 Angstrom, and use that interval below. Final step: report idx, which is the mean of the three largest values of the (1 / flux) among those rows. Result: 0.23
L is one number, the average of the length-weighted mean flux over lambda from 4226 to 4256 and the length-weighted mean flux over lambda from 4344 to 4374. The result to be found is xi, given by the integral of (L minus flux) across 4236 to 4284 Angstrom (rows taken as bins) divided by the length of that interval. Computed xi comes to 4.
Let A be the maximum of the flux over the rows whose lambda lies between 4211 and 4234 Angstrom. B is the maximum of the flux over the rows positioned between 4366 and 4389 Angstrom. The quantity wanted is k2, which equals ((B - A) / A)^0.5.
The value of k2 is 0.717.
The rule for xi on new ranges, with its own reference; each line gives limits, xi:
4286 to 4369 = -1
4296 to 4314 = 4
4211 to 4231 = 7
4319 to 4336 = -2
